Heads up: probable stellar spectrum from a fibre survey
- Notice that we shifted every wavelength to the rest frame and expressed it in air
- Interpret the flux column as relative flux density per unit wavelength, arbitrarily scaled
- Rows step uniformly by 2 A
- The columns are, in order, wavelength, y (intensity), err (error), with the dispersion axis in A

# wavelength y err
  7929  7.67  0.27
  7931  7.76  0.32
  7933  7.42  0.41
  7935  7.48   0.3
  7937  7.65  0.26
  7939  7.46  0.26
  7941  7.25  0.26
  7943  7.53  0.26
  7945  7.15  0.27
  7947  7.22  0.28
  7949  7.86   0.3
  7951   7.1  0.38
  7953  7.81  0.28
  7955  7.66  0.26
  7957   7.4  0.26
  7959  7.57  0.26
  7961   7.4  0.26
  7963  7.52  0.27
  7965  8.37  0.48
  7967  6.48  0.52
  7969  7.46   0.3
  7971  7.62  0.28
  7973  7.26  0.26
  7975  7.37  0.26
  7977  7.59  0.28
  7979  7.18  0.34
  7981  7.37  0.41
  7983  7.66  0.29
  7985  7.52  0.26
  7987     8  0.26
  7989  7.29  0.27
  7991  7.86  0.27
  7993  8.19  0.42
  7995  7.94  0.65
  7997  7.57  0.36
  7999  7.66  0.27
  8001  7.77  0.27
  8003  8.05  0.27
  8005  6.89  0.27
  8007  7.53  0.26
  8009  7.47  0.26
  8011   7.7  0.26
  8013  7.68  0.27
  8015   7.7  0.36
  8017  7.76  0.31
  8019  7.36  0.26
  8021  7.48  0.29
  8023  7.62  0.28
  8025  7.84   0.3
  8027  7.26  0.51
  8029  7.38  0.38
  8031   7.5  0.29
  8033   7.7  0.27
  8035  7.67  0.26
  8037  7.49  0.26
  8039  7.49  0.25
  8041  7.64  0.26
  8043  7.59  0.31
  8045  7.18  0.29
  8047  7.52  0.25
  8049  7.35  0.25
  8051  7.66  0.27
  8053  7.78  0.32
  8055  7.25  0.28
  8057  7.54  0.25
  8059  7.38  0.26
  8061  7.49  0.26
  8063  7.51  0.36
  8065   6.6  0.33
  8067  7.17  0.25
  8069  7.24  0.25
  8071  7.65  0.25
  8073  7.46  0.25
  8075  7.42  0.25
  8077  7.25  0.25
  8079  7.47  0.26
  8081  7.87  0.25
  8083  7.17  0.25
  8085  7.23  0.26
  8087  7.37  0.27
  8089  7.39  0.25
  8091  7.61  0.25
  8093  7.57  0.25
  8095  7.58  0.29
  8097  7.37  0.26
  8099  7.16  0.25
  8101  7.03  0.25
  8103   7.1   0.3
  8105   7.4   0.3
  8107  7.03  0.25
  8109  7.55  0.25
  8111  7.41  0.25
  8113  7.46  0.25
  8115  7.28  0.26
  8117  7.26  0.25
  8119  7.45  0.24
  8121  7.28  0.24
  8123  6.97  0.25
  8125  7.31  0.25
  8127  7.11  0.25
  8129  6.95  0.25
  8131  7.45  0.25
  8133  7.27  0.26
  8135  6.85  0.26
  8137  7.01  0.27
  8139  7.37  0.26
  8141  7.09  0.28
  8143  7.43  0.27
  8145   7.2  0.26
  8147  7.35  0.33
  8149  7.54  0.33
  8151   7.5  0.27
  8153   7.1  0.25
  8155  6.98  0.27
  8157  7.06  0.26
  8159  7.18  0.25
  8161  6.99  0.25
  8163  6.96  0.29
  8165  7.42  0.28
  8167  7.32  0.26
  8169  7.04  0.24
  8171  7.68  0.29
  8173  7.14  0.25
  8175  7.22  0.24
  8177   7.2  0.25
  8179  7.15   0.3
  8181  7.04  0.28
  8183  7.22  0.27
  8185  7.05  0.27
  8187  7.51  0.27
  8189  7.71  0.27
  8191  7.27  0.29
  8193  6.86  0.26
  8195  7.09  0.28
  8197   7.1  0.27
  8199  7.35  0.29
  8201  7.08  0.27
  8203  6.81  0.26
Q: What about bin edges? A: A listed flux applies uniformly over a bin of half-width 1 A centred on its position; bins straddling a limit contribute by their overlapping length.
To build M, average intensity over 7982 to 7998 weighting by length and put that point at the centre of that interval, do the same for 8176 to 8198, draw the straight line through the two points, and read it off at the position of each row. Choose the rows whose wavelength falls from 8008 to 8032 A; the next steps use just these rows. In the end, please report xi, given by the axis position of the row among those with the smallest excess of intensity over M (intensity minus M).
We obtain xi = 8027 A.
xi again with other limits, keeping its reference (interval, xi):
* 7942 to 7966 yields 7951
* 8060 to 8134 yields 8065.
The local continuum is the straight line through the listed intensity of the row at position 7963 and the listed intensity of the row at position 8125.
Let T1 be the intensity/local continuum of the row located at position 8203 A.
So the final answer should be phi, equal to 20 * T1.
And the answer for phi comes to 18.9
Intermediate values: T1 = 0.94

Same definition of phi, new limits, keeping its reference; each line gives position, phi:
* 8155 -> 19.2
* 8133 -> 19.9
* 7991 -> 21.0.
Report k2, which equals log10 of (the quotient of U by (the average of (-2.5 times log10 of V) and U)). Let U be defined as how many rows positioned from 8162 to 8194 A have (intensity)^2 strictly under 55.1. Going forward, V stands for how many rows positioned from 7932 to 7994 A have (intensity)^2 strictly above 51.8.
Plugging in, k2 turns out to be 0.44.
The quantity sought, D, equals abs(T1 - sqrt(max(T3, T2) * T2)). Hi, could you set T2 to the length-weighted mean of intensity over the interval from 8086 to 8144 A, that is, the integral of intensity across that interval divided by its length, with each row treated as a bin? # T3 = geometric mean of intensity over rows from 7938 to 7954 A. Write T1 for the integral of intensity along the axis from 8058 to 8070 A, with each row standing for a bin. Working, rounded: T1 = 87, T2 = 7.3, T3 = 7.42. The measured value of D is 79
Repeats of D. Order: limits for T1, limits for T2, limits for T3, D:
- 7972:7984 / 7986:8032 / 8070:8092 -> 81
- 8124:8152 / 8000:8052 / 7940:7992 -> 195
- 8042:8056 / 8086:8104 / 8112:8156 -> 97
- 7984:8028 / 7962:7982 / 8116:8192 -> 329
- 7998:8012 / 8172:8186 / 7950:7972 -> 99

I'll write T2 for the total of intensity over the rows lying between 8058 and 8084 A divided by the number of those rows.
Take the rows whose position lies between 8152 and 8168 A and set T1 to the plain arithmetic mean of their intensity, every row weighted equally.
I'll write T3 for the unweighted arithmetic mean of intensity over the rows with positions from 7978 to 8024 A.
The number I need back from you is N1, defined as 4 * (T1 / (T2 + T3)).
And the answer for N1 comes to 1.90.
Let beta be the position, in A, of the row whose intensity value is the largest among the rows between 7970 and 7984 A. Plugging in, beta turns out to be 7983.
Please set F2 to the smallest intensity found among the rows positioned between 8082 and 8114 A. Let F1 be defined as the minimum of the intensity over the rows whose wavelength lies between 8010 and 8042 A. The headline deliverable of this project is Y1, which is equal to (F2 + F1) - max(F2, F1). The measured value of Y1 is 7.03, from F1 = 7.26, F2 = 7.03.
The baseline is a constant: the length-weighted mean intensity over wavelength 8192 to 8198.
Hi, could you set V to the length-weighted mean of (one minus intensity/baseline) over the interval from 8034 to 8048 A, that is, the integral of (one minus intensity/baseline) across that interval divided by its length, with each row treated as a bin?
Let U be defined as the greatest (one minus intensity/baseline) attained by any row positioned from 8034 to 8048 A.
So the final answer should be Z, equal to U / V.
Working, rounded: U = -0.023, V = -0.071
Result 0.3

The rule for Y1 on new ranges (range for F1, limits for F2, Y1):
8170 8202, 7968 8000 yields 6.86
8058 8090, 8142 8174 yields 6.60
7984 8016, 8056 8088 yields 6.60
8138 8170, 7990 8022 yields 6.89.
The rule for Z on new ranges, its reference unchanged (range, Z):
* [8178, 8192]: 0.1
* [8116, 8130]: -0.4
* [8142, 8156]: -0.1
